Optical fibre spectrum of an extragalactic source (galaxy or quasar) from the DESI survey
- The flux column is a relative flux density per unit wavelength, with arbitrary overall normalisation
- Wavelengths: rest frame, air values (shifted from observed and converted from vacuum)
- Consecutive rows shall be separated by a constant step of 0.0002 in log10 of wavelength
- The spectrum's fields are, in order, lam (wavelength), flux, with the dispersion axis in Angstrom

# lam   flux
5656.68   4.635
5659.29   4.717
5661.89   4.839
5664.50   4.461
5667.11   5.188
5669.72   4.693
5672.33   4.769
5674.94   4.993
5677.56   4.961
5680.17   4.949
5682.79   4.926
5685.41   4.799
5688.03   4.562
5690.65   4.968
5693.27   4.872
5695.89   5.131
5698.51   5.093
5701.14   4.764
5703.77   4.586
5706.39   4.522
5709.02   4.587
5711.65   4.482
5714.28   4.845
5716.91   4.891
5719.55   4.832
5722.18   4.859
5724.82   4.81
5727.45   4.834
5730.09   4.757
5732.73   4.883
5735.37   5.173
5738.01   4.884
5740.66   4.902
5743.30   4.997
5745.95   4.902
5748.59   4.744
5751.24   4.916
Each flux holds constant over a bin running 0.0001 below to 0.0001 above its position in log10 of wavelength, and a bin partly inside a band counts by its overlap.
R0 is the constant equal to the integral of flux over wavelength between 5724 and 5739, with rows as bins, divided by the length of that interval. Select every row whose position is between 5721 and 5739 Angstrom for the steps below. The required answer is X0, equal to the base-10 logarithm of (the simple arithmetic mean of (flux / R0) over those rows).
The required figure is -0.001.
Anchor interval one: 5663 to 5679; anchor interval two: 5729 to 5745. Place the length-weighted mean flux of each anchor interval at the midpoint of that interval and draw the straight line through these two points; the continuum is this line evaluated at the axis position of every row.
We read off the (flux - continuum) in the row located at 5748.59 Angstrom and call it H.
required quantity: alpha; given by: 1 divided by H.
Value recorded -5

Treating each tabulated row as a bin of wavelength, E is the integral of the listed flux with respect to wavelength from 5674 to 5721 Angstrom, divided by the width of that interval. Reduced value 4.82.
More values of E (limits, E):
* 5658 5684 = 4.85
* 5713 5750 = 4.88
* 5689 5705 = 4.90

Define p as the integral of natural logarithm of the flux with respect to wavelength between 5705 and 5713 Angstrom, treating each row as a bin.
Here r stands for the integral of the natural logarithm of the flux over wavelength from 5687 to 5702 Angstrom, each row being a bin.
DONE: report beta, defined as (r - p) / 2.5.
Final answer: 5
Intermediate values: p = 12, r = 24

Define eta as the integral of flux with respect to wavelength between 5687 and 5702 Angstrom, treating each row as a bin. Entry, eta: 74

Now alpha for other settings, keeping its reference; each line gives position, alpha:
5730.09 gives -6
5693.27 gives -339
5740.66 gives -28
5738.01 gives -20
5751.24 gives -28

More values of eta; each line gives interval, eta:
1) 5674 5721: 226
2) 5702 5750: 231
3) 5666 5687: 103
